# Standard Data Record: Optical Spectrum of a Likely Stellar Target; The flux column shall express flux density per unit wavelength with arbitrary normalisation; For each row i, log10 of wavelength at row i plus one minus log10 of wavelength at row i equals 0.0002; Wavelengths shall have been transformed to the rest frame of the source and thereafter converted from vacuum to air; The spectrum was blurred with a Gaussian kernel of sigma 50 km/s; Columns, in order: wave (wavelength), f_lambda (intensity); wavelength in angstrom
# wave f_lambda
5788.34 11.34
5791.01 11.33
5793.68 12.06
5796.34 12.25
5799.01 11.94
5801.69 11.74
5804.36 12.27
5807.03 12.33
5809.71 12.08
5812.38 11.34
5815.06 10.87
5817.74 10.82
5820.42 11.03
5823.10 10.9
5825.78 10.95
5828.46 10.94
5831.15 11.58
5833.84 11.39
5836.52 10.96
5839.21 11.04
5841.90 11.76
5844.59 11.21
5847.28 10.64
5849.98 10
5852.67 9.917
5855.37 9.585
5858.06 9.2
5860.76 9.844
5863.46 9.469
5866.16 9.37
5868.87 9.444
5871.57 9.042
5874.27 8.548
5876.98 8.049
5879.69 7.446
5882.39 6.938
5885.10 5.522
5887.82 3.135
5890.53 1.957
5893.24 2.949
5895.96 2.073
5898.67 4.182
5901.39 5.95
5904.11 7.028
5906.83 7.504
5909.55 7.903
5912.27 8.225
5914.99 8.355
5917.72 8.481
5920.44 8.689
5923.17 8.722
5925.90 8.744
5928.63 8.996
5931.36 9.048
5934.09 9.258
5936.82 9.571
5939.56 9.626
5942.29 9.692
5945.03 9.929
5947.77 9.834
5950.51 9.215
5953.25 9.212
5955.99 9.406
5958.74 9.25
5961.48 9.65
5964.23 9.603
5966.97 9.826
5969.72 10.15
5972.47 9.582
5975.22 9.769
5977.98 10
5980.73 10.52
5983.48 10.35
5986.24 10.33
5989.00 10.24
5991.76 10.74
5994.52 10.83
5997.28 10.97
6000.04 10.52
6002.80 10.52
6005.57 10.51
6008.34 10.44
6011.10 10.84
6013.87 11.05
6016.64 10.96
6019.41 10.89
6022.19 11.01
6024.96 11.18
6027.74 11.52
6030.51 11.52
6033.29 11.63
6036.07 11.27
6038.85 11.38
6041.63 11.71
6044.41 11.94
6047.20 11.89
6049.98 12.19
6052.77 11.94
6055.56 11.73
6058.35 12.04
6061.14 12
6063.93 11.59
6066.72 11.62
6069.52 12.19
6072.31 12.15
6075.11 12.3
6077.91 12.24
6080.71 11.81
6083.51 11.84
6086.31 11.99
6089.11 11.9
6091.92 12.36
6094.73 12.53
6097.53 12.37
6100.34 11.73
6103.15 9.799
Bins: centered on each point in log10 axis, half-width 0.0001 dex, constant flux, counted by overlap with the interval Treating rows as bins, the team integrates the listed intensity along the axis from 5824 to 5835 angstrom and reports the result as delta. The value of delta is 123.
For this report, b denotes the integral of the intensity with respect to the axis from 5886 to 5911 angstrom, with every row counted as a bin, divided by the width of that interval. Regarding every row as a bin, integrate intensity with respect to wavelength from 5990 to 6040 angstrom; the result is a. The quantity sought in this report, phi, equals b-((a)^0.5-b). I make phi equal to -14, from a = 549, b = 4.8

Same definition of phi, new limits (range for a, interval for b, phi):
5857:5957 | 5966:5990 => -8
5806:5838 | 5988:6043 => 3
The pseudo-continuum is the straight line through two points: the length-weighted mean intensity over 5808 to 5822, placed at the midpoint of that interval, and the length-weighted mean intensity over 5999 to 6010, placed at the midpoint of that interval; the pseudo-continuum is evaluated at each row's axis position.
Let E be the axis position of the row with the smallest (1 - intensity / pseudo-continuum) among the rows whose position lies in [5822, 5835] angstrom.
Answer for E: 5831.15 angstrom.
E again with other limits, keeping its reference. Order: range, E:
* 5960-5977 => 5969.72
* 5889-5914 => 5912.27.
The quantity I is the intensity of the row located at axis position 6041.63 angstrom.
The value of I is 11.71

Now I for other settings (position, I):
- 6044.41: 11.94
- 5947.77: 9.834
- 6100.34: 11.73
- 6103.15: 9.799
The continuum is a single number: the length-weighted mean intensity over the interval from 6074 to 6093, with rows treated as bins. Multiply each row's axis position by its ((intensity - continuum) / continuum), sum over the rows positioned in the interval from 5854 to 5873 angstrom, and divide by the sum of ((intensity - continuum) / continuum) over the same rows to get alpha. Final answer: 5863.7 angstrom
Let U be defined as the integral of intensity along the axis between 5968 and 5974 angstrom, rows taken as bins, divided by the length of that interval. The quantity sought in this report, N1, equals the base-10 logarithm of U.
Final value 0.99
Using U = 9.9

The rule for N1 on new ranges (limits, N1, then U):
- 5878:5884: 0.86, 7.2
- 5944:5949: 0.99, 9.9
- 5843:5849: 1.04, 10.9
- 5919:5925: 0.94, 8.7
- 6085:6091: 1.08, 12.0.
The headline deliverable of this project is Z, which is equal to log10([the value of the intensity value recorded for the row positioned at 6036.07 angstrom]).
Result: 1.05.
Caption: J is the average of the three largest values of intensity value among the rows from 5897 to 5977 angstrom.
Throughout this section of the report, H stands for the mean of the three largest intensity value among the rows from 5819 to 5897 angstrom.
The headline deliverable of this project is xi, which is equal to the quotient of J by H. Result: 0.86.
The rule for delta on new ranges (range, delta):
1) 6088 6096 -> 98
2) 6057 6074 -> 203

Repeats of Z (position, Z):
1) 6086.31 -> 1.08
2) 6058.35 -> 1.08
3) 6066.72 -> 1.07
